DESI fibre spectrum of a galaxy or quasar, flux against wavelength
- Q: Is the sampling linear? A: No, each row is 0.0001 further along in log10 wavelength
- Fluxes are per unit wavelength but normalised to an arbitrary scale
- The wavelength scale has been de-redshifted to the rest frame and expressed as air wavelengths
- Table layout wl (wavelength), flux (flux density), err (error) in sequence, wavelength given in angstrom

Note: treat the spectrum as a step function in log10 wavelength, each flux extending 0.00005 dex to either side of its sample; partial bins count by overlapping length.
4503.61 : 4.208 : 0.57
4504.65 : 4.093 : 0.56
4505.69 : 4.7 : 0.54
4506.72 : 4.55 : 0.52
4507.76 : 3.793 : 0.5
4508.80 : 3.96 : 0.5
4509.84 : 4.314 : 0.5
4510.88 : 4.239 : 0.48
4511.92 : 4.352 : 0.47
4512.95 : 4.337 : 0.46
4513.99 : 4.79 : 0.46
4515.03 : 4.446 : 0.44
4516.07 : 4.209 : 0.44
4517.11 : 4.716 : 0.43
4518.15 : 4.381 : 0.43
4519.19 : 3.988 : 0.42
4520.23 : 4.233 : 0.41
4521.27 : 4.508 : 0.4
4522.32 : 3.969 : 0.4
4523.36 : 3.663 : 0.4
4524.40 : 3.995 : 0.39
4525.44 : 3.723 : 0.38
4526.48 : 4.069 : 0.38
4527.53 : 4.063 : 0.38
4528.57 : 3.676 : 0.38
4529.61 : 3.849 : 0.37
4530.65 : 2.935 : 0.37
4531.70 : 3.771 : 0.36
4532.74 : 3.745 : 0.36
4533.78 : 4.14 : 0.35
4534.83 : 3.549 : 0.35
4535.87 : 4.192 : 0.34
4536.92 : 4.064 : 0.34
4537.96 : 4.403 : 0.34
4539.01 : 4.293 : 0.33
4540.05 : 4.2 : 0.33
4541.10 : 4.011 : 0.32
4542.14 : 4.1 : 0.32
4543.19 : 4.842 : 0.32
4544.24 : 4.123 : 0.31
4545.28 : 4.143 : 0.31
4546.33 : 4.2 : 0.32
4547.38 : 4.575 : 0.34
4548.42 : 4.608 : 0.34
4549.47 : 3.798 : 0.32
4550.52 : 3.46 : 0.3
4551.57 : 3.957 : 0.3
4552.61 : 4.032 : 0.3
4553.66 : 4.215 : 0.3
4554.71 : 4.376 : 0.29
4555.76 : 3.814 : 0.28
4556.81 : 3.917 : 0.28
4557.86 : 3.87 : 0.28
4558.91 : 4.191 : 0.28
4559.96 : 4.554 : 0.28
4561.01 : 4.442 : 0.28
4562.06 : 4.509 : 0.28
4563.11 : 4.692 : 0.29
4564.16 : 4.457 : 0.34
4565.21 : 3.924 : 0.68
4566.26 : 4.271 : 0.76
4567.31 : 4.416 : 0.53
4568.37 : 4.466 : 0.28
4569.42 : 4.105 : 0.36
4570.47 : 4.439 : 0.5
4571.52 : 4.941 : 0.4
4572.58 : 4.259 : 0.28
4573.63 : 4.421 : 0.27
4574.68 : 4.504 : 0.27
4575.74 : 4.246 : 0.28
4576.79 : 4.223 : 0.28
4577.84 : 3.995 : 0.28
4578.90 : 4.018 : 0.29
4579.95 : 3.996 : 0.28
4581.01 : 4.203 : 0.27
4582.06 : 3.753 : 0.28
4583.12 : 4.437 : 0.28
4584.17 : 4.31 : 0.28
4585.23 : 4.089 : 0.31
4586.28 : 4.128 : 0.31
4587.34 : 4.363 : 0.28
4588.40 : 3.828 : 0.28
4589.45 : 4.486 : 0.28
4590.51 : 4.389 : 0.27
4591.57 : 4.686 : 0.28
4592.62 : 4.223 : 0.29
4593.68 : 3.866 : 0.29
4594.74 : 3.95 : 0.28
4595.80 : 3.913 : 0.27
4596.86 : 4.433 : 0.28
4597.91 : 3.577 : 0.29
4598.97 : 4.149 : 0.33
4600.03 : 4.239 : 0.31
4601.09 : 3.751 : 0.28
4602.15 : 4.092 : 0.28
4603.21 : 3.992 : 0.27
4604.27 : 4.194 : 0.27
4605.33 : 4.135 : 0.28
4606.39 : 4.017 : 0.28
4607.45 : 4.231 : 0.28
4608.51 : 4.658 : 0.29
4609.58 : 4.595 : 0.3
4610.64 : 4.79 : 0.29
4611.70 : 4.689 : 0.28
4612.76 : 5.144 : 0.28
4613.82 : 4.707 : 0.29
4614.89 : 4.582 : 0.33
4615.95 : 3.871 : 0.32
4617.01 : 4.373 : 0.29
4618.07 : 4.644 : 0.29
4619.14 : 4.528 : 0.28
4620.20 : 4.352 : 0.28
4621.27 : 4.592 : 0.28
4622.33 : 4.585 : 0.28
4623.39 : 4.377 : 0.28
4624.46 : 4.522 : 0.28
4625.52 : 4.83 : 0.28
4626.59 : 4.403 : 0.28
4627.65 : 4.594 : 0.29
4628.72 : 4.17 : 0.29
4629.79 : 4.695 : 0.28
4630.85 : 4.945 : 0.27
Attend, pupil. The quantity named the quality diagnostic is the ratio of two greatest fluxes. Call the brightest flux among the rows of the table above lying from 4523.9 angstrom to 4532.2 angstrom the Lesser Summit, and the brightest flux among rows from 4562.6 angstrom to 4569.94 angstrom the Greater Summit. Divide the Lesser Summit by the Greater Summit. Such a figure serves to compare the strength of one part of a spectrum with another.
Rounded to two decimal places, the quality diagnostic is 0.87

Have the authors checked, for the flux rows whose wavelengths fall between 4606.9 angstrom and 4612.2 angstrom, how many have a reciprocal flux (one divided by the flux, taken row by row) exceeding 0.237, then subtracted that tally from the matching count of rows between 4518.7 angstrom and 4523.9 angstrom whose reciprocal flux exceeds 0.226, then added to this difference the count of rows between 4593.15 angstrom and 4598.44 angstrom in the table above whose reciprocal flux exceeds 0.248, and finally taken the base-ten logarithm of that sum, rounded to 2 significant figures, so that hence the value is 0.90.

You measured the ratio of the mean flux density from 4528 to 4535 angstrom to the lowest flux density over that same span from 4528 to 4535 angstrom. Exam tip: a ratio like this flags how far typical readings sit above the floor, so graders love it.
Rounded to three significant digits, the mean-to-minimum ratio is 1.25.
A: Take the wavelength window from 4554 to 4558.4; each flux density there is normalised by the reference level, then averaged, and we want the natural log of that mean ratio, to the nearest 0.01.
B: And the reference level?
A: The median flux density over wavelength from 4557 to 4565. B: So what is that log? -0.11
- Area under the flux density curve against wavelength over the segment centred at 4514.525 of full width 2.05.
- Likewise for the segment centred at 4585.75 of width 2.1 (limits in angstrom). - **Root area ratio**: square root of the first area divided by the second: 1.05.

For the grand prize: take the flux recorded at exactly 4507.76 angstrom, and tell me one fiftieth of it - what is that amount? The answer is 0.076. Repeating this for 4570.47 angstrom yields 0.089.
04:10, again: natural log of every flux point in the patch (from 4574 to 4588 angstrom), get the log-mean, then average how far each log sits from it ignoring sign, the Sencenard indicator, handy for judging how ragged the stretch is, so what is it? 0.040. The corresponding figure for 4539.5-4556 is 0.058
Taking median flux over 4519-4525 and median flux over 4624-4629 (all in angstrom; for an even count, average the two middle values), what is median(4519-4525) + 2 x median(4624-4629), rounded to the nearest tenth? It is 13.0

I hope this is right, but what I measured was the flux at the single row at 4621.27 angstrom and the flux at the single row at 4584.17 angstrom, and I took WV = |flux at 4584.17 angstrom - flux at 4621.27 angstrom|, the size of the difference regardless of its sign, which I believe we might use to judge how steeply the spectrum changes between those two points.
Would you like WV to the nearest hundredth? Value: 0.28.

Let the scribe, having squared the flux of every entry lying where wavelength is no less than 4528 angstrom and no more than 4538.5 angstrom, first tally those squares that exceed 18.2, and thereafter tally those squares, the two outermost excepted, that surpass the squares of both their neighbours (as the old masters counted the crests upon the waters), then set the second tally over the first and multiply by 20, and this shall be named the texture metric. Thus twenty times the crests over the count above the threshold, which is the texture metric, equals 80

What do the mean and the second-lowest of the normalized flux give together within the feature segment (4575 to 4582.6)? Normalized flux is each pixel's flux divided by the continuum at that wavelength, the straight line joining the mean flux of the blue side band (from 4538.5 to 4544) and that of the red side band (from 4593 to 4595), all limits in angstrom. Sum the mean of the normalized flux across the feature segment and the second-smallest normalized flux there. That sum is 2.00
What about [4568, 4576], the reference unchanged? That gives 2.14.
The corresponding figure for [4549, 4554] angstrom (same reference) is 1.82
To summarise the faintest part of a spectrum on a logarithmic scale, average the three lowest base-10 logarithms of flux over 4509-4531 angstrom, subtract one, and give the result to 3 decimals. -0.468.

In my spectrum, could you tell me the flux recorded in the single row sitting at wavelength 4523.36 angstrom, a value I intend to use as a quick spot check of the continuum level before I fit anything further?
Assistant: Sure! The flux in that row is 3.663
